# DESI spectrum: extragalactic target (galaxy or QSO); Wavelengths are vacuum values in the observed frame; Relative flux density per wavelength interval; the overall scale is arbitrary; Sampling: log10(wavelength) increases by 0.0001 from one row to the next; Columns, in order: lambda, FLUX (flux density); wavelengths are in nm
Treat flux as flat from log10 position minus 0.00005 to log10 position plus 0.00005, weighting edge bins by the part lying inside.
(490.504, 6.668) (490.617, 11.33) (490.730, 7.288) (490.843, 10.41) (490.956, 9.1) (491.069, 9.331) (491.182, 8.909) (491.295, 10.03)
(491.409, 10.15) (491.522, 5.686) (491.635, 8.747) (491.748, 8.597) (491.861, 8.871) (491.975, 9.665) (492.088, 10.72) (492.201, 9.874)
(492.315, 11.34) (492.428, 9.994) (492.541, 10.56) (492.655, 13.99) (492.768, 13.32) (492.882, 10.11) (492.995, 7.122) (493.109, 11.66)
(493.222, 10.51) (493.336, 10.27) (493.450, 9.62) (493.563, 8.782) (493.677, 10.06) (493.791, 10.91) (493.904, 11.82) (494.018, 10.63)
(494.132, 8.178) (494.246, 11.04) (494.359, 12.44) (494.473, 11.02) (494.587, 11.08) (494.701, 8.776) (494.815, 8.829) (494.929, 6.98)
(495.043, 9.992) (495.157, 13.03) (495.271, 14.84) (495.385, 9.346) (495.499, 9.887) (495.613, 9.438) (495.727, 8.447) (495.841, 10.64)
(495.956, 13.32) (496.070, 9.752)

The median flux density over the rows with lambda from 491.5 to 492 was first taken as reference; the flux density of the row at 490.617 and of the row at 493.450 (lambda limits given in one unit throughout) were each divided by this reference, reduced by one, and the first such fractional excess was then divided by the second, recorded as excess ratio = 3.0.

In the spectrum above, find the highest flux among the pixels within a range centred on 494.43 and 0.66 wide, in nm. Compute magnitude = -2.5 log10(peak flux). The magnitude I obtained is -2.74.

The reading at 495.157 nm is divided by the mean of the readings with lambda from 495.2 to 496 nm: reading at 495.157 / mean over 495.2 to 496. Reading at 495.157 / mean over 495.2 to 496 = 1.20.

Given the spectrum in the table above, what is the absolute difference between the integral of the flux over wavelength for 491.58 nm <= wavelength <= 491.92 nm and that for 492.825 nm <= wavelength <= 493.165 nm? 0.3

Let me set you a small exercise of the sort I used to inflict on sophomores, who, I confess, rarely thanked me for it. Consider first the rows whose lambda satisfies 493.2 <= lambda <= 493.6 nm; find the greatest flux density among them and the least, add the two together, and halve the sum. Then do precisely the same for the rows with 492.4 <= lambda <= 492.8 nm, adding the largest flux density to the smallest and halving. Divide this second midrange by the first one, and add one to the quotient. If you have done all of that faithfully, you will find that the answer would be 2.24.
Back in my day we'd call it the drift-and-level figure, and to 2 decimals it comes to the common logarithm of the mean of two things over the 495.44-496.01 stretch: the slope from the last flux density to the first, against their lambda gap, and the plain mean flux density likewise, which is 0.95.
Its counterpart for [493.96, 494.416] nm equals 0.90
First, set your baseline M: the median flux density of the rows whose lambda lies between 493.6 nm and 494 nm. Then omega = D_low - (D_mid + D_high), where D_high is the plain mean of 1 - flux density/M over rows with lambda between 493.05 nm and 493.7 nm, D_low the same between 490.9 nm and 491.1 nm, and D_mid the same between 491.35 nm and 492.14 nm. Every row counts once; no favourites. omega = -0.10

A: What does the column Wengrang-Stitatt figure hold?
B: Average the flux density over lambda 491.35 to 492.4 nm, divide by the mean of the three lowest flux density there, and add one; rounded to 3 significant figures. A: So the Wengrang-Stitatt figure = 2.21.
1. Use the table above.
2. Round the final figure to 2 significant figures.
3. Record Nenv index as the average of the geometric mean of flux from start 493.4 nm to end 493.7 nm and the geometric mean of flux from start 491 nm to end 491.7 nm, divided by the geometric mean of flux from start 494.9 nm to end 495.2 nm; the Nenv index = 0.94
